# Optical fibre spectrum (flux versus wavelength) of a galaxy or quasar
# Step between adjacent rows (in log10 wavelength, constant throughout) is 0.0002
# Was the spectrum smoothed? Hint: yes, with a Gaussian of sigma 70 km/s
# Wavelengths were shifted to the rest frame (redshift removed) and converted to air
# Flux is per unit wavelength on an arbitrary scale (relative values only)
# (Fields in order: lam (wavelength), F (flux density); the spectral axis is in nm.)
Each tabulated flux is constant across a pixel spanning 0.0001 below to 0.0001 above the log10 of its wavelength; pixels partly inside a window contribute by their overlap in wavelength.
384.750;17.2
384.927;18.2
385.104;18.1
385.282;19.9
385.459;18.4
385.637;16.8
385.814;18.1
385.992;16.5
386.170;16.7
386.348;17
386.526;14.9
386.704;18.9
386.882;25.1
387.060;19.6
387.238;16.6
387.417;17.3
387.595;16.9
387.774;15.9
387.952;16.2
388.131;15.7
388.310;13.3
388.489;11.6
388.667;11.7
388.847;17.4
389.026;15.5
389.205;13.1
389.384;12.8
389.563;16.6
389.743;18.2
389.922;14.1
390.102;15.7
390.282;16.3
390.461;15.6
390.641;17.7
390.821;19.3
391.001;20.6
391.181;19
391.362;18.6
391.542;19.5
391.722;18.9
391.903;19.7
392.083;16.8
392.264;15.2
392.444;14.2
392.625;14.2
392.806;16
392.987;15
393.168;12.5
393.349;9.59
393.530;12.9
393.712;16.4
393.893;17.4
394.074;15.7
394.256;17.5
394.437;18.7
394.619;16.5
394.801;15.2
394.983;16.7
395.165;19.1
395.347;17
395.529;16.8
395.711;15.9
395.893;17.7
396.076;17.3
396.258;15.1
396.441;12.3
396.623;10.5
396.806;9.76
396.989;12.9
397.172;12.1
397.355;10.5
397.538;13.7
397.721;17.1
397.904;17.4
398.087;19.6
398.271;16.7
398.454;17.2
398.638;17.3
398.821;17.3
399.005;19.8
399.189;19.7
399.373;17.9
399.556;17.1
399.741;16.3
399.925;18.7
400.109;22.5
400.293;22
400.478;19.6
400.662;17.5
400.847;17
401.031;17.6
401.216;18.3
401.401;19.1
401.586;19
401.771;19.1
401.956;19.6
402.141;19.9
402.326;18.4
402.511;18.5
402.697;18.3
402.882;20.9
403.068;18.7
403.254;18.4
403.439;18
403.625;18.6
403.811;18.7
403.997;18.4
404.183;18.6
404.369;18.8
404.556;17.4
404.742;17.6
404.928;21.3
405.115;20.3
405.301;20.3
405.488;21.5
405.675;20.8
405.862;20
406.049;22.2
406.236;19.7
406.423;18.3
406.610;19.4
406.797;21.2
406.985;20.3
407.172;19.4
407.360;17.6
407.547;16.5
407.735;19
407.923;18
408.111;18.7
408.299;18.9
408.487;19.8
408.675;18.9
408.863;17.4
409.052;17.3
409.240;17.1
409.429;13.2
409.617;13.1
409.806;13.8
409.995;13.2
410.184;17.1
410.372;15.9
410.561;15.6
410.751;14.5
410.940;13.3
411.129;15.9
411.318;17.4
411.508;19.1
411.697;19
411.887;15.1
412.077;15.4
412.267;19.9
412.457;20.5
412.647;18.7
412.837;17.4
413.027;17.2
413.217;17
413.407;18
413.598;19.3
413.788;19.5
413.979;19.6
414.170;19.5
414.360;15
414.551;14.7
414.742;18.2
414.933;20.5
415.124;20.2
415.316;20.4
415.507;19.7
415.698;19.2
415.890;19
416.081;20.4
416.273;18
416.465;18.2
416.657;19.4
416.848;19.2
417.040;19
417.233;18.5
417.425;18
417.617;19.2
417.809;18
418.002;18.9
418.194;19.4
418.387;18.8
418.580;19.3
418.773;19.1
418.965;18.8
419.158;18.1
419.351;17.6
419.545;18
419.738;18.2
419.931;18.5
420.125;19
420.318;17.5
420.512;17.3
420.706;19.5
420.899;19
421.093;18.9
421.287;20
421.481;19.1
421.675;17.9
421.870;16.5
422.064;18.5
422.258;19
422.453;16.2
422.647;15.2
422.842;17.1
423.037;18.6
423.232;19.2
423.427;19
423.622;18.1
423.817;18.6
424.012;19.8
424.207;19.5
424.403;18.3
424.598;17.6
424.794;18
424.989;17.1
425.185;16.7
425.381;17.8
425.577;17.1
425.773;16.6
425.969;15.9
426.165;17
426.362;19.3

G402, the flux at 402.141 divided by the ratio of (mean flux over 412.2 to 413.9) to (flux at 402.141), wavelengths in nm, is 21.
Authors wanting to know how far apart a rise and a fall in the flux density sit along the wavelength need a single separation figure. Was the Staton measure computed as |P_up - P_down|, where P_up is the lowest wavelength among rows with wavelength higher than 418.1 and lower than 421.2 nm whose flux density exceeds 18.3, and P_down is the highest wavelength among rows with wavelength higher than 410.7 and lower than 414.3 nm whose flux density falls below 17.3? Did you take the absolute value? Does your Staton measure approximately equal 4.98 nm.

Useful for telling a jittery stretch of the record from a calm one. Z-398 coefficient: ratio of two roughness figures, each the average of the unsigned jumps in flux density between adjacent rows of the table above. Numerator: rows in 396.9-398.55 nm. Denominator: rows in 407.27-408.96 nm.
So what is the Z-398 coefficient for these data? 1.7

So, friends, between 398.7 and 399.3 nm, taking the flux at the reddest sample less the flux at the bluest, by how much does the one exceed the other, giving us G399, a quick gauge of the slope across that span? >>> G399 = 2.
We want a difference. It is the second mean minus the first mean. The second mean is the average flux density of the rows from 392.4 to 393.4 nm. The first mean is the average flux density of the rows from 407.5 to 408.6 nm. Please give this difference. -4.9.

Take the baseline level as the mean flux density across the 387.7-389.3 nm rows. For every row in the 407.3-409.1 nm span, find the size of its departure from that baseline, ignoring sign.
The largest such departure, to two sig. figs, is 5.3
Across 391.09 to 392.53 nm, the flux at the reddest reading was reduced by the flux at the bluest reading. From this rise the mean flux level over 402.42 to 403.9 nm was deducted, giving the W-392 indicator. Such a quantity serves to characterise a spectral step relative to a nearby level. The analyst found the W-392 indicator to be -23.6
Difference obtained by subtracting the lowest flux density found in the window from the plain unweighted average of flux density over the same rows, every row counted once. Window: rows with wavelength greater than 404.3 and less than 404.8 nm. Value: 0.5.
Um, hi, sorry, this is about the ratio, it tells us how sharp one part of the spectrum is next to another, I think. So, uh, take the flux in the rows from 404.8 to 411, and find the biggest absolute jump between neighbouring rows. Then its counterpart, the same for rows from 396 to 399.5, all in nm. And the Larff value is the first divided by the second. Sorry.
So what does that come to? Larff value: 1.1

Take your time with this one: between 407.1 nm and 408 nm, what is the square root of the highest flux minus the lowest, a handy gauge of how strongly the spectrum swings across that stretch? 1.7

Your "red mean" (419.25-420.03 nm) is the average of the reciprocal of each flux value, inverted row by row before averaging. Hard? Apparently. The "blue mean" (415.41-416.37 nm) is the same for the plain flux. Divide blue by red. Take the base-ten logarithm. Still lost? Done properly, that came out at 2.542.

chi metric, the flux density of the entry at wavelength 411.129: 15.9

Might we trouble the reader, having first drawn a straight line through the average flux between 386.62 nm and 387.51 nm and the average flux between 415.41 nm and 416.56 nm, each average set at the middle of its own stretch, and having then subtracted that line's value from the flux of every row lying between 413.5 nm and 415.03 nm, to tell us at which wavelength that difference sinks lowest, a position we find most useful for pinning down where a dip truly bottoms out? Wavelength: 414.551 nm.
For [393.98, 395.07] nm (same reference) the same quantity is 394.801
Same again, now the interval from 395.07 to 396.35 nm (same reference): 396.258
